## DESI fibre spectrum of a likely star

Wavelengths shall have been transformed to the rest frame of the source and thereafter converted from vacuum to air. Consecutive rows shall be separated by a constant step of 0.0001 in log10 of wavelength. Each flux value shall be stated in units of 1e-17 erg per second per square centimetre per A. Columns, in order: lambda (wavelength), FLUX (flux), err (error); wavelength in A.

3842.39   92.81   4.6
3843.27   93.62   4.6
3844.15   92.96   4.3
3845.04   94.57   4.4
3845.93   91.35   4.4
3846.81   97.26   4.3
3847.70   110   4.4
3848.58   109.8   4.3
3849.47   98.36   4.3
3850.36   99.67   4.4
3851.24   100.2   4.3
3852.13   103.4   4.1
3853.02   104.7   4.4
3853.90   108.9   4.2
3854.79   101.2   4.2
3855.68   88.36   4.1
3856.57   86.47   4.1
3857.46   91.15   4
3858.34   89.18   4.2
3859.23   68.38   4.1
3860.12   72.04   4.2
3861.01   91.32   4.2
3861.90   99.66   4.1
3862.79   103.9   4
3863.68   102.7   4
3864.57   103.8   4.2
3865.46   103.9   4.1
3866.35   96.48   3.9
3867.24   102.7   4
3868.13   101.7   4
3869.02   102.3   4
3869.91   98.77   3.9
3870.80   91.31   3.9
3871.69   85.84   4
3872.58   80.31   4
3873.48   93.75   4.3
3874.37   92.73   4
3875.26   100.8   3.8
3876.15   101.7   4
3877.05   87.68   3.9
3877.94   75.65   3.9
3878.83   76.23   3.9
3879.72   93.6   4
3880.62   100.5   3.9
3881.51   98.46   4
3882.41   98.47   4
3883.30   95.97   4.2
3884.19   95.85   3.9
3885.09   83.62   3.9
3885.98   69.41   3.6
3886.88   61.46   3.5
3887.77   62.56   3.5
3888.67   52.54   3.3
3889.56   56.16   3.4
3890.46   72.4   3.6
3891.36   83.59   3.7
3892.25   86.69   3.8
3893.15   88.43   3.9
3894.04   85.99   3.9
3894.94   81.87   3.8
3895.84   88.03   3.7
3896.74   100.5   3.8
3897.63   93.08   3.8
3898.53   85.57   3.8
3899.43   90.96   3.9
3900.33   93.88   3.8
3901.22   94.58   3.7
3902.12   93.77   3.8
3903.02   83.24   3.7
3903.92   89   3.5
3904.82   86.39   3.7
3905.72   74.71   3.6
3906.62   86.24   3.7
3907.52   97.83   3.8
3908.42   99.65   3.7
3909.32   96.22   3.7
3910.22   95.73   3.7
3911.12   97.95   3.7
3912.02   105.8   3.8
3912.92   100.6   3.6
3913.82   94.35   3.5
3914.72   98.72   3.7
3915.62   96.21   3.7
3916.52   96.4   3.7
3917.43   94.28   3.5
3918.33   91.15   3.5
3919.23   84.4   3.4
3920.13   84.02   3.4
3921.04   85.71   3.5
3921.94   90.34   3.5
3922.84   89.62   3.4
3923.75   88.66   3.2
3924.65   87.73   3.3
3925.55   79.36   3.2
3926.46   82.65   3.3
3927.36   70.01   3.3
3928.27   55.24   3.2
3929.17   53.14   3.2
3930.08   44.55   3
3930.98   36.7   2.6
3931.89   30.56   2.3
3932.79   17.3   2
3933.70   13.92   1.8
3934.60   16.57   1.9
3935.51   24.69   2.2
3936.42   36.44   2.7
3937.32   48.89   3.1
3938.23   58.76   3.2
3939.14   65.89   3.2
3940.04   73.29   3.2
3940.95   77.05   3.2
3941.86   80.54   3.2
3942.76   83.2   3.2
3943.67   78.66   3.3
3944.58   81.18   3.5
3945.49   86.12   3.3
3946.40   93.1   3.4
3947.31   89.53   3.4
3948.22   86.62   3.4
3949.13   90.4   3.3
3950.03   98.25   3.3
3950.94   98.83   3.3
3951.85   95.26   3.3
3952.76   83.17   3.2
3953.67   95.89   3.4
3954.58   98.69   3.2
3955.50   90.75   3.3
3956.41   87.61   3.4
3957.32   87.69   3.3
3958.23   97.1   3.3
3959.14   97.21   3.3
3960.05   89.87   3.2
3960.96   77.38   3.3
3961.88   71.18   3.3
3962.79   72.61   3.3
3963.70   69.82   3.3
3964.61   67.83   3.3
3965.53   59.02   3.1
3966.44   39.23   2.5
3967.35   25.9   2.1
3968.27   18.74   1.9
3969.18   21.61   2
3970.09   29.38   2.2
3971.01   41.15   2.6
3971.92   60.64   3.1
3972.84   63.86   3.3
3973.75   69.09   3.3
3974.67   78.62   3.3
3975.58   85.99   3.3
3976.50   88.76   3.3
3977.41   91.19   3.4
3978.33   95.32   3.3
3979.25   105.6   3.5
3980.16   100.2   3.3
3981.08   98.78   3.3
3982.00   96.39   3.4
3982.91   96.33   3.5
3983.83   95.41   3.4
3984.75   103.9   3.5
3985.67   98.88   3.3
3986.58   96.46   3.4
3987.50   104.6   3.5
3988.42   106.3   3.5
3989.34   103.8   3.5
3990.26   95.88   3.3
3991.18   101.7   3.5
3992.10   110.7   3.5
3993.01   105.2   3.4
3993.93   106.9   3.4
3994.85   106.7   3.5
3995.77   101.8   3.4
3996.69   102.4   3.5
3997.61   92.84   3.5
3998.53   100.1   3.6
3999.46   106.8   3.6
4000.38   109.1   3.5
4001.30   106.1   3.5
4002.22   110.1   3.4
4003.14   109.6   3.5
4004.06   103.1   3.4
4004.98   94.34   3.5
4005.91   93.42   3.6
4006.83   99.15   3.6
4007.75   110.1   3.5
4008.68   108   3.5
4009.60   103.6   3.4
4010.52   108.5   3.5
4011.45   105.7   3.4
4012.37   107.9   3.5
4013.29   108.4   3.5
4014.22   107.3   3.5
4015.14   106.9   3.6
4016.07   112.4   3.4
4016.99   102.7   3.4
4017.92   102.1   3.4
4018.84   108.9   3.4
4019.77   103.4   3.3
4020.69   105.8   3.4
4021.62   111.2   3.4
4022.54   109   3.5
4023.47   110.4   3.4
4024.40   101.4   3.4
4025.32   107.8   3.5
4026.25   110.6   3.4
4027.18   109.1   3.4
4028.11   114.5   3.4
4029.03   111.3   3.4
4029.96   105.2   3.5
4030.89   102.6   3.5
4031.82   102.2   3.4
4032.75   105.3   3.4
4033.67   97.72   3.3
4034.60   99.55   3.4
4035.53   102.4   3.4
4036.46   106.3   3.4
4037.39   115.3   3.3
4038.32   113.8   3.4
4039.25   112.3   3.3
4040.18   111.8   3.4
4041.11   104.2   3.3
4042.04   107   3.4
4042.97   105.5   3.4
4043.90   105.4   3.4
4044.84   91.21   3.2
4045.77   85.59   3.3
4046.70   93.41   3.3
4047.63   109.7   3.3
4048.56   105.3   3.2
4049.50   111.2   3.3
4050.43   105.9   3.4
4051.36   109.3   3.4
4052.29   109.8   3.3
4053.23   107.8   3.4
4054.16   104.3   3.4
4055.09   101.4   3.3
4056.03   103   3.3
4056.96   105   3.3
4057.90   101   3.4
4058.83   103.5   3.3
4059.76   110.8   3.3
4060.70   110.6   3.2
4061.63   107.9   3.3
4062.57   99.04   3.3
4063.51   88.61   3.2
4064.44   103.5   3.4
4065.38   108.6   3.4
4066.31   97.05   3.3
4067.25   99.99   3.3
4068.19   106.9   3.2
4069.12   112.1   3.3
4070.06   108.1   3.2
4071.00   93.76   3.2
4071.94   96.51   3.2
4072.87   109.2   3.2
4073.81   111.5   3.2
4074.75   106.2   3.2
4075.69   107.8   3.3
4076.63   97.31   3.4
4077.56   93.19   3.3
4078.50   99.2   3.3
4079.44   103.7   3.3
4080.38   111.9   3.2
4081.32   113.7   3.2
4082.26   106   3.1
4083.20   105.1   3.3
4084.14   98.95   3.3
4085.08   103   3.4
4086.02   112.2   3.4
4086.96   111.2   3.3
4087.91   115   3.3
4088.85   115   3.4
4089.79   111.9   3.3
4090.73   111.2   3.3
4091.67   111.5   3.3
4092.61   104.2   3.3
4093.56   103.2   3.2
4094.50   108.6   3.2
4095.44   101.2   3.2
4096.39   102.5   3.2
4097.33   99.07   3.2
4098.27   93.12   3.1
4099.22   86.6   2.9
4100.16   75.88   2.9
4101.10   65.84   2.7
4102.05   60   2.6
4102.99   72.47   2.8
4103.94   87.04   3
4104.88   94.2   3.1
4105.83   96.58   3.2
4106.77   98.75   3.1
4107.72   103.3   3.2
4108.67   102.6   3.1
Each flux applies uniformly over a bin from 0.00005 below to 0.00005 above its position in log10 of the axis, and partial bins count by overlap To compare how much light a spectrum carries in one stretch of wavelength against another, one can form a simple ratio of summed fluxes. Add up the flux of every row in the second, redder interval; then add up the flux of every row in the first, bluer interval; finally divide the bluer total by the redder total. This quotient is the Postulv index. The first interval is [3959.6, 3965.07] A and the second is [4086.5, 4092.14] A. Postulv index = 0.66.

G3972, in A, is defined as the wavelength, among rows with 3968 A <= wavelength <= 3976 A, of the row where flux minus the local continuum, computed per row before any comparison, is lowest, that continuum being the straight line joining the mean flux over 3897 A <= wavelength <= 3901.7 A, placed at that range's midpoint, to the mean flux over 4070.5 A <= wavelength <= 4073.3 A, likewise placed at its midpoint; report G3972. 3968.27 A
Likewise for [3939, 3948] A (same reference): 3939.14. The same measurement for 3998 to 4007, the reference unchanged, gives 4005.91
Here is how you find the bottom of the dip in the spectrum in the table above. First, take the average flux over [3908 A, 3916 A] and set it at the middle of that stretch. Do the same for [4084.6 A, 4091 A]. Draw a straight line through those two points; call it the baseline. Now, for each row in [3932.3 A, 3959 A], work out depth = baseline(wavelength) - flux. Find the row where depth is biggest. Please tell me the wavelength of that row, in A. 3933.70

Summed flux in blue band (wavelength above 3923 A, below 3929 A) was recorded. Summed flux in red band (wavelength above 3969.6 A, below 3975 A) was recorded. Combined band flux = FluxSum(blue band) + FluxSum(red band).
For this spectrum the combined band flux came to 806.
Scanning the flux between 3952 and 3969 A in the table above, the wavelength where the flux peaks 3954.58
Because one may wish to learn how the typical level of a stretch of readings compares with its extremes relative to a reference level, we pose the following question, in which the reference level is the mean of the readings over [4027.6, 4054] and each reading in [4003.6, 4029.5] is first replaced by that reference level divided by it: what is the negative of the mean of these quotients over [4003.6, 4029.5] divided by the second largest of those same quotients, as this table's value -0.89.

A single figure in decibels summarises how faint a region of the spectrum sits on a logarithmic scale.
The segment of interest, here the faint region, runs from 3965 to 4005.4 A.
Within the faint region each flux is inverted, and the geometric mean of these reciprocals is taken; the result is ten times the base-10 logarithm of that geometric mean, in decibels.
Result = -19.1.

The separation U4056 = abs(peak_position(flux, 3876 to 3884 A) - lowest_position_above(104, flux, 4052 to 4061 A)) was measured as 176.1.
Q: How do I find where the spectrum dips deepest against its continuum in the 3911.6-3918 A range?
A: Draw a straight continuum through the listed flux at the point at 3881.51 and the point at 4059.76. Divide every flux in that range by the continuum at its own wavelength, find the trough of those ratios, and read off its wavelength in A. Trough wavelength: 3917.43 A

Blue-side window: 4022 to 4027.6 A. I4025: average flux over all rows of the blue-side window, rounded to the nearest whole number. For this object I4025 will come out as 108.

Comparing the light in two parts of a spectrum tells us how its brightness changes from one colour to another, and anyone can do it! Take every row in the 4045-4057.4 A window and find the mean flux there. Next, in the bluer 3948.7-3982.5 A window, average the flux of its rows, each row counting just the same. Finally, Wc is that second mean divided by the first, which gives 0.74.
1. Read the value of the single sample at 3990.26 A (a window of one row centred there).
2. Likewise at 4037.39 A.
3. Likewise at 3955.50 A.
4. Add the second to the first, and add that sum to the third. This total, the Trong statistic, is 302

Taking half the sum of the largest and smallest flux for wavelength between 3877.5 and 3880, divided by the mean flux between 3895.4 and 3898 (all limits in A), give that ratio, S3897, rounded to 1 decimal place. 0.9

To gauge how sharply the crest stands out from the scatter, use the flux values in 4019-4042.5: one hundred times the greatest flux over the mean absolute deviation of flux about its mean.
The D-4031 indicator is 2847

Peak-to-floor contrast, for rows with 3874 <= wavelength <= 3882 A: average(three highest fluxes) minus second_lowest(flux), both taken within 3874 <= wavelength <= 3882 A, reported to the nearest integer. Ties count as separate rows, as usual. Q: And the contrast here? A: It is 25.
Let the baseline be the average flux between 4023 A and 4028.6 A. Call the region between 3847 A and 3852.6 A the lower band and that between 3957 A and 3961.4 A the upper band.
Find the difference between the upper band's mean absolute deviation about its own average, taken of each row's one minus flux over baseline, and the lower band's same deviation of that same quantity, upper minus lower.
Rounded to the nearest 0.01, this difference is 0.01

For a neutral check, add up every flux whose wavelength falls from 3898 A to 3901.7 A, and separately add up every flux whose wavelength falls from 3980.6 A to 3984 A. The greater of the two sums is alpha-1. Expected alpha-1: 387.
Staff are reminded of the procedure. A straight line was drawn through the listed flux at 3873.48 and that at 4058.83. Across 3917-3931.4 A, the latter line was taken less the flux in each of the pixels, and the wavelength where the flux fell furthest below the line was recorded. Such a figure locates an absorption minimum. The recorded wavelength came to 3930.98 A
